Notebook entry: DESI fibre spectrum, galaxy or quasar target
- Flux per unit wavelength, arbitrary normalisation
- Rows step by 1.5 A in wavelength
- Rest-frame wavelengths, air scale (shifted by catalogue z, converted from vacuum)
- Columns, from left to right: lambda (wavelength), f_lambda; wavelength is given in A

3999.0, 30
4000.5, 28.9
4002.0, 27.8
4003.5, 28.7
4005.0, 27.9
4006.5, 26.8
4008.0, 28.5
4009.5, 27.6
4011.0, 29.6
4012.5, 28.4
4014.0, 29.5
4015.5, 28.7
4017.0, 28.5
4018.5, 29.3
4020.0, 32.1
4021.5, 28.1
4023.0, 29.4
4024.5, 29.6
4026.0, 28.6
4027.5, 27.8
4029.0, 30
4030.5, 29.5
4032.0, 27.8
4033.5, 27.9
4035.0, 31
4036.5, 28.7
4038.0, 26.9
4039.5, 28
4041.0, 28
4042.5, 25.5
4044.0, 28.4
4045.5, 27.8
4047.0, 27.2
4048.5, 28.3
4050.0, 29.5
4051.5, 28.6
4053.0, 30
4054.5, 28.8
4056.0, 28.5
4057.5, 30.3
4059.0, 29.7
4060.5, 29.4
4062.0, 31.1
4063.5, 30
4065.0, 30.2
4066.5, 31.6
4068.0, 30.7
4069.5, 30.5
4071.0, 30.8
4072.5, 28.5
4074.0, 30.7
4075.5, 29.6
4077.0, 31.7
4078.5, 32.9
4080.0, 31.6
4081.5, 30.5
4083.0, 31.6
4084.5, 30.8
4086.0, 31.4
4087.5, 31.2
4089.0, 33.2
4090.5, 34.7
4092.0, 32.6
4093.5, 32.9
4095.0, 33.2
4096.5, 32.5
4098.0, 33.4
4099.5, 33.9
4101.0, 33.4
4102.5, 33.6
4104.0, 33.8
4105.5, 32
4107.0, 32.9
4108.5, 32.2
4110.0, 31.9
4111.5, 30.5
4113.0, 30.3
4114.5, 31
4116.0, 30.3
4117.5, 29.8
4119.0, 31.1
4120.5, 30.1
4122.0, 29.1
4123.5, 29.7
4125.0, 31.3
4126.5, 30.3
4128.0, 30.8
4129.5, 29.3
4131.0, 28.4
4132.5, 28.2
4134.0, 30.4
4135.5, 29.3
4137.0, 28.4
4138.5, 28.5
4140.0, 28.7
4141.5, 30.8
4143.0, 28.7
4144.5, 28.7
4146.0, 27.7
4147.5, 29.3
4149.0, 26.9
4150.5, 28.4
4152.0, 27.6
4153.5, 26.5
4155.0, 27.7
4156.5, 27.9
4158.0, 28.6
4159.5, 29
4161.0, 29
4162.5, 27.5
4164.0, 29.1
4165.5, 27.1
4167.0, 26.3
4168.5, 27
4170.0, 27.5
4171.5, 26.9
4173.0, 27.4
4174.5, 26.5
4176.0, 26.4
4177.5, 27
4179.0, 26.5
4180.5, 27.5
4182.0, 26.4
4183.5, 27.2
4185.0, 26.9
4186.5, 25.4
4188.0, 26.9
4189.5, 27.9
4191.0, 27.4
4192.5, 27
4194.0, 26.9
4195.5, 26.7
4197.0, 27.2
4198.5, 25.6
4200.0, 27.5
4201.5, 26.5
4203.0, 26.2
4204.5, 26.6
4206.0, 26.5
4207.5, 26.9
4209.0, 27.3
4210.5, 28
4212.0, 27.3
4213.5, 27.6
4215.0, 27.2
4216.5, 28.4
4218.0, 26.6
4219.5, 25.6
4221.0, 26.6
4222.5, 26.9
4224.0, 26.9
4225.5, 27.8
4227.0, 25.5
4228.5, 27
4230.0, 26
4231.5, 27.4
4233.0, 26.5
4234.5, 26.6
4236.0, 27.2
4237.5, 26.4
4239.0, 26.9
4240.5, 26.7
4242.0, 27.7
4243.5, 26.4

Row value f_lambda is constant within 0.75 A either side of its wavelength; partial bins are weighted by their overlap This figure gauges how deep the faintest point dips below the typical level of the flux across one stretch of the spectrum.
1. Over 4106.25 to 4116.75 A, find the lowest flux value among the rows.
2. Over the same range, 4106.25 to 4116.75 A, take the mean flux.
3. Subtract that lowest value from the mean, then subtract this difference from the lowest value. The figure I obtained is 29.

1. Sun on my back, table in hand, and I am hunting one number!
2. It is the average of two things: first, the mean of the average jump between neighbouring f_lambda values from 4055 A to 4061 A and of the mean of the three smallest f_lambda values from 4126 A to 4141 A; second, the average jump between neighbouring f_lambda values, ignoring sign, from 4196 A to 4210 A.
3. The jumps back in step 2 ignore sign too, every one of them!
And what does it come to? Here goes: 7.69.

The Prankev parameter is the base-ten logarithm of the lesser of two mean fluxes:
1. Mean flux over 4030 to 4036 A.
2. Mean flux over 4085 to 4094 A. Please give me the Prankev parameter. 1.46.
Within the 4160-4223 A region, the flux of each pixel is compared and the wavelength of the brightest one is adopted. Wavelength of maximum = 4164.0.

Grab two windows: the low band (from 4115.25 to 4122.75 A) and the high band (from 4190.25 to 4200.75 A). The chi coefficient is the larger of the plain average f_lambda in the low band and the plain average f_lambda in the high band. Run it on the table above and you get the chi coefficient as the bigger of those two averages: 30.1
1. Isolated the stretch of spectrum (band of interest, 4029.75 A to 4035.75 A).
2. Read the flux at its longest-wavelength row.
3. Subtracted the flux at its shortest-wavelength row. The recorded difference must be 1.5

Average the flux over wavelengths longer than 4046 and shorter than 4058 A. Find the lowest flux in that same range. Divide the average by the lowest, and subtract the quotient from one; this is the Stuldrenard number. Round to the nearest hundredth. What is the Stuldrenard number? -0.06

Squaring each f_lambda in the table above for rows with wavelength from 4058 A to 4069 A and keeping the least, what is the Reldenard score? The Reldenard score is 864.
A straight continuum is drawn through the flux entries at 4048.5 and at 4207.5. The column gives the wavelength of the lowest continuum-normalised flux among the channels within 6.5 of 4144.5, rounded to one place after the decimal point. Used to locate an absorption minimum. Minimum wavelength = 4149.0 A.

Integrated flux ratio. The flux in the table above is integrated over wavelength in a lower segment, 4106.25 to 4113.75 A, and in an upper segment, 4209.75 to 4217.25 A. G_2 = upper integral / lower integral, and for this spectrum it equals 0.88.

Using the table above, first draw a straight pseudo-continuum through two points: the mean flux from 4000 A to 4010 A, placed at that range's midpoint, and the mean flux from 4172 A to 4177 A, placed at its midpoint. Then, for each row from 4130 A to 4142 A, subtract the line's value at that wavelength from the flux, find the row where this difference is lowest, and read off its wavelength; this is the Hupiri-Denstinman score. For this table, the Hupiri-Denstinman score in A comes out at 4132.5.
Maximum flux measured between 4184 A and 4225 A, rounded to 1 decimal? 28.4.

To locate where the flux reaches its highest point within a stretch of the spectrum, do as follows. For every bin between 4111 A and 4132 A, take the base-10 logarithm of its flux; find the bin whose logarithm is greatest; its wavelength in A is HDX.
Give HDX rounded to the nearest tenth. 4125.0 A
